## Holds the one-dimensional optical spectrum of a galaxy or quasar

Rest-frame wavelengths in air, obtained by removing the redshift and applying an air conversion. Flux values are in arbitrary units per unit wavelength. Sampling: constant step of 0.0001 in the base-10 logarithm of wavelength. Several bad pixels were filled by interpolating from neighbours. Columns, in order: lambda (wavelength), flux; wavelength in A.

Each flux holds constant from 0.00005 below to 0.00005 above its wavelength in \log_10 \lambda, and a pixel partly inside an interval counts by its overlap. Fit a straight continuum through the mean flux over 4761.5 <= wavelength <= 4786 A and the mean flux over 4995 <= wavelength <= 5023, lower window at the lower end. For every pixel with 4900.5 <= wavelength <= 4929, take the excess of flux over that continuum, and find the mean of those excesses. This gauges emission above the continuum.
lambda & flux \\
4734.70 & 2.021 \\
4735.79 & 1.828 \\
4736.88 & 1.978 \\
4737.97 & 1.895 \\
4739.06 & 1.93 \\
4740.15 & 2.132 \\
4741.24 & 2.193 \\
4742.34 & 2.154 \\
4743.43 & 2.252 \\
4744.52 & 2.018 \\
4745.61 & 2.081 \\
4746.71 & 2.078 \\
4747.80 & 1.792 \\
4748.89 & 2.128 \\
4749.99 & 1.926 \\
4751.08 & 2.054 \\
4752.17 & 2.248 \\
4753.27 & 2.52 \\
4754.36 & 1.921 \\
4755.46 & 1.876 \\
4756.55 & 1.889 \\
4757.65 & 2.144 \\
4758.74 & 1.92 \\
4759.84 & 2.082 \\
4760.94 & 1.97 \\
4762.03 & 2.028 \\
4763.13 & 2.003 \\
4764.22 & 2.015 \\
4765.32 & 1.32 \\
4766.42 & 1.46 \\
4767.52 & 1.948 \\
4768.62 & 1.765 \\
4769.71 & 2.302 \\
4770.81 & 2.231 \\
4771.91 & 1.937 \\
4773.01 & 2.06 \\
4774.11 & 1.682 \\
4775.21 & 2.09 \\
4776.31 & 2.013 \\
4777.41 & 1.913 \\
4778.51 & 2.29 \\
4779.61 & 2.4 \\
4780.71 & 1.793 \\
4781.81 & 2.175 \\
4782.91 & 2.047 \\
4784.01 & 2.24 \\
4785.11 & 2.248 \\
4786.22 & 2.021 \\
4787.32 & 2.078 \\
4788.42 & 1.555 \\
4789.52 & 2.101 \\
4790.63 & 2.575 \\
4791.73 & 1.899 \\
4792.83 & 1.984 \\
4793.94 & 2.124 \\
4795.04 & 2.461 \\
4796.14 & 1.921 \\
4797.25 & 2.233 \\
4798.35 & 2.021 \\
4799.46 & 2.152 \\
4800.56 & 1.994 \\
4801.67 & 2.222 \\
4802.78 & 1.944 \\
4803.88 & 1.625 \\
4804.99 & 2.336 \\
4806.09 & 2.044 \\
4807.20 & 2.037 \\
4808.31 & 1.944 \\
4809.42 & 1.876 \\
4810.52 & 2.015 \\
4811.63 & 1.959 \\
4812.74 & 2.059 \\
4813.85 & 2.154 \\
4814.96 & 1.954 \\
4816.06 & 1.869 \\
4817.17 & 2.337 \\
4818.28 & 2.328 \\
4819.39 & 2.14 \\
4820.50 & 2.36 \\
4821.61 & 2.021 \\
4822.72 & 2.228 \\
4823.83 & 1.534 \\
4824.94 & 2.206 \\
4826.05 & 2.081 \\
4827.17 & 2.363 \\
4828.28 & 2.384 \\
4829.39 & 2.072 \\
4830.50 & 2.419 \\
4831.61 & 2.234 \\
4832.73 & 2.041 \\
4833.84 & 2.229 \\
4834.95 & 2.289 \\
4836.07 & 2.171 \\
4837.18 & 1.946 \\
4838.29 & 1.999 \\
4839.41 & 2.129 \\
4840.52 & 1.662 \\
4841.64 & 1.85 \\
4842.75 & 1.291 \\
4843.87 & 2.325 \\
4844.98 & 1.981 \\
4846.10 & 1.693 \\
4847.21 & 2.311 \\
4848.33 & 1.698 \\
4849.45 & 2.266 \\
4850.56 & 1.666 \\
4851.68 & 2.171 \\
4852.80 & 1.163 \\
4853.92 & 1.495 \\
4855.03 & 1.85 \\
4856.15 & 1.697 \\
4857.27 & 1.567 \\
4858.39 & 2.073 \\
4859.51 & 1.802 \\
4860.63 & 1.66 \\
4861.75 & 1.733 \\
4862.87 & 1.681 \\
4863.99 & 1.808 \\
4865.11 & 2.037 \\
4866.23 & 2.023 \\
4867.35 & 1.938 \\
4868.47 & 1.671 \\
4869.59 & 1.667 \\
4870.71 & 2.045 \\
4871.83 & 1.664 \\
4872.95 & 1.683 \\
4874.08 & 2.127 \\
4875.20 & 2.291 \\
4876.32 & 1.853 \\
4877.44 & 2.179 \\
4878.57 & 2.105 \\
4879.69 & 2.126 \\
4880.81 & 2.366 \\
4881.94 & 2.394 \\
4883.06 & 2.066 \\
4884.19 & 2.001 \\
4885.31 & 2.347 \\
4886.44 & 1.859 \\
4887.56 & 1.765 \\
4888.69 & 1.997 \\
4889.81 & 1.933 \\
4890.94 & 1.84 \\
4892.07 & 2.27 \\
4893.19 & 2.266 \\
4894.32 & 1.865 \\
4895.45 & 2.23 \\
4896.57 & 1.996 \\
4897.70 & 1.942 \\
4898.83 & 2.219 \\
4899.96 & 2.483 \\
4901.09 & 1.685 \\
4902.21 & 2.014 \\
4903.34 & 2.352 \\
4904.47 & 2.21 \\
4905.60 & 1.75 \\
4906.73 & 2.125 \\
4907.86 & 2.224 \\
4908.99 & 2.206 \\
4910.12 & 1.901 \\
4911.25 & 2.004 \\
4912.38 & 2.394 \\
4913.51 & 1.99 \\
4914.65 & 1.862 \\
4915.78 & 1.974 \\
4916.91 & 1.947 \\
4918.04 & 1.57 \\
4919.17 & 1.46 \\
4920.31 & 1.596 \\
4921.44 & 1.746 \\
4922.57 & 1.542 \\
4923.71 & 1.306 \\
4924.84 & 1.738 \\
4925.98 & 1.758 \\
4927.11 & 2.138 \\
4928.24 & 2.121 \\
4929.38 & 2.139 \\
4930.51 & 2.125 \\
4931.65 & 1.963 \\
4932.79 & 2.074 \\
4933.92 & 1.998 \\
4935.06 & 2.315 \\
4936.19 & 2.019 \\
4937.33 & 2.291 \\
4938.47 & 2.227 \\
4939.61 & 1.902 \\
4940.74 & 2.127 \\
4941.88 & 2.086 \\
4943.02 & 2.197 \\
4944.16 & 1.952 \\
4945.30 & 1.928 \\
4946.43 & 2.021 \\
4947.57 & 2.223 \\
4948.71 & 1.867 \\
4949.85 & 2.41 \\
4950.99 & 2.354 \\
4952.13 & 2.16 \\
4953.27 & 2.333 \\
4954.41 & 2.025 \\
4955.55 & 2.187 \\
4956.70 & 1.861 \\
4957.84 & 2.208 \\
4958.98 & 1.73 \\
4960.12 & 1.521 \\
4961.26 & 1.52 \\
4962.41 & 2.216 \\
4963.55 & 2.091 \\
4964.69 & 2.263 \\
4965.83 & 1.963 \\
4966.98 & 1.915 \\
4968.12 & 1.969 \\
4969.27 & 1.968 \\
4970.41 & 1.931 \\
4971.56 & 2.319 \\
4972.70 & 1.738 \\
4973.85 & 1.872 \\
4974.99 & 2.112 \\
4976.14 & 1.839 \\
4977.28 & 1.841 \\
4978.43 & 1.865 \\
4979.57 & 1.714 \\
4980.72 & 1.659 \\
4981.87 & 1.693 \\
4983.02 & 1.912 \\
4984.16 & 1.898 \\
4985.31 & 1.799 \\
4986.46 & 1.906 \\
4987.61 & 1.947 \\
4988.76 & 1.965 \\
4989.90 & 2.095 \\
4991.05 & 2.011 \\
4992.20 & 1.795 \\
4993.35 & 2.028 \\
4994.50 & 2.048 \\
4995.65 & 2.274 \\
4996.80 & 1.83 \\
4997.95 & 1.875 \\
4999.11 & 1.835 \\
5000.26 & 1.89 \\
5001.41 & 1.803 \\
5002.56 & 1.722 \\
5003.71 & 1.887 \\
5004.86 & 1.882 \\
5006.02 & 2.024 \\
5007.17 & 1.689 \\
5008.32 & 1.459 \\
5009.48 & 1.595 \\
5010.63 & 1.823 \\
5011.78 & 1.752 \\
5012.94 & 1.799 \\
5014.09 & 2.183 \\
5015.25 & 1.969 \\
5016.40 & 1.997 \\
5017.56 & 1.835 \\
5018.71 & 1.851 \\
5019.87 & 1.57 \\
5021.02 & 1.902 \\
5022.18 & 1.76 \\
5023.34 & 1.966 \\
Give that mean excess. 0.00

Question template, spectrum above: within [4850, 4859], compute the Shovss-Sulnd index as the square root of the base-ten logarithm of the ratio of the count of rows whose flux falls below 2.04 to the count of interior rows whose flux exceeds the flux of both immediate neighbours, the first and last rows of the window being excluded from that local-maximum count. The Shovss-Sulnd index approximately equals 0.69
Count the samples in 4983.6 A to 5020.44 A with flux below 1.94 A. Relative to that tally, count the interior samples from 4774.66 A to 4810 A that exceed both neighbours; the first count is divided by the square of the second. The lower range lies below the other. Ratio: 0.21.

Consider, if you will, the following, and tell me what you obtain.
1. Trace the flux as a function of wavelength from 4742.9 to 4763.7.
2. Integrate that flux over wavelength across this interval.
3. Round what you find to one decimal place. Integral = 42.6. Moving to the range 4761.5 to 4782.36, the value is 41.1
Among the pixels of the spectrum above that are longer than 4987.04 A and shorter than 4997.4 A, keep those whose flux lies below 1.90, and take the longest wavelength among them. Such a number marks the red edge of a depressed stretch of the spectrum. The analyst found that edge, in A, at 4996.80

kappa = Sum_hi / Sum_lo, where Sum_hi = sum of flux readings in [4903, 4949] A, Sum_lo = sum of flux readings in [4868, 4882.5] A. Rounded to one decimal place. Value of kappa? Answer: 3.1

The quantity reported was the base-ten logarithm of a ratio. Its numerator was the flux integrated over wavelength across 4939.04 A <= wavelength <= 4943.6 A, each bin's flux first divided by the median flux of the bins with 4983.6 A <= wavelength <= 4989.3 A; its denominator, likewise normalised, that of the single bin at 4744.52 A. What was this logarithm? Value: 0.67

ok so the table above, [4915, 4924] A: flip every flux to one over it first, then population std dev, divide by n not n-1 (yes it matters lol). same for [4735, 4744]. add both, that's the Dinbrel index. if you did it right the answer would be 0.12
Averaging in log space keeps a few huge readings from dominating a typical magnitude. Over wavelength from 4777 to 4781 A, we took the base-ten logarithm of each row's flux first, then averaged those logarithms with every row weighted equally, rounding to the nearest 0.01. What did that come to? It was 0.32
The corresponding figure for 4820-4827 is 0.31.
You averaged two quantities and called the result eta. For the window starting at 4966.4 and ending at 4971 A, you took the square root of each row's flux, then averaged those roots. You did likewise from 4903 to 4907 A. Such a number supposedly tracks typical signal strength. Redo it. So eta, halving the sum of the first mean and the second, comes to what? 1.42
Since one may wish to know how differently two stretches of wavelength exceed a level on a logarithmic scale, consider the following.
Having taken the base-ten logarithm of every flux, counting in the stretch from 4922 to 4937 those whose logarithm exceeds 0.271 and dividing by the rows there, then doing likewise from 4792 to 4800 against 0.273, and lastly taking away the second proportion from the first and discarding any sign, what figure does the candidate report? 0.31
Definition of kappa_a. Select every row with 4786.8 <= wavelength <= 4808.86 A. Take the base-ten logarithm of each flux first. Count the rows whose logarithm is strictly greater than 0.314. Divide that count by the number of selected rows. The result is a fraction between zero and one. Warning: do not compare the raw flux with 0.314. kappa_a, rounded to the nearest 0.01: 0.45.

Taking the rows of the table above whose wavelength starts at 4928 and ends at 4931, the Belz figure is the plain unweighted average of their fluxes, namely 2.13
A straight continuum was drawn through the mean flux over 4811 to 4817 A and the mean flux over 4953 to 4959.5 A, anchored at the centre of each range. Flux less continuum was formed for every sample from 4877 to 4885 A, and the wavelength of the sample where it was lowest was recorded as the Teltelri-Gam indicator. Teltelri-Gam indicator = 4884.19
